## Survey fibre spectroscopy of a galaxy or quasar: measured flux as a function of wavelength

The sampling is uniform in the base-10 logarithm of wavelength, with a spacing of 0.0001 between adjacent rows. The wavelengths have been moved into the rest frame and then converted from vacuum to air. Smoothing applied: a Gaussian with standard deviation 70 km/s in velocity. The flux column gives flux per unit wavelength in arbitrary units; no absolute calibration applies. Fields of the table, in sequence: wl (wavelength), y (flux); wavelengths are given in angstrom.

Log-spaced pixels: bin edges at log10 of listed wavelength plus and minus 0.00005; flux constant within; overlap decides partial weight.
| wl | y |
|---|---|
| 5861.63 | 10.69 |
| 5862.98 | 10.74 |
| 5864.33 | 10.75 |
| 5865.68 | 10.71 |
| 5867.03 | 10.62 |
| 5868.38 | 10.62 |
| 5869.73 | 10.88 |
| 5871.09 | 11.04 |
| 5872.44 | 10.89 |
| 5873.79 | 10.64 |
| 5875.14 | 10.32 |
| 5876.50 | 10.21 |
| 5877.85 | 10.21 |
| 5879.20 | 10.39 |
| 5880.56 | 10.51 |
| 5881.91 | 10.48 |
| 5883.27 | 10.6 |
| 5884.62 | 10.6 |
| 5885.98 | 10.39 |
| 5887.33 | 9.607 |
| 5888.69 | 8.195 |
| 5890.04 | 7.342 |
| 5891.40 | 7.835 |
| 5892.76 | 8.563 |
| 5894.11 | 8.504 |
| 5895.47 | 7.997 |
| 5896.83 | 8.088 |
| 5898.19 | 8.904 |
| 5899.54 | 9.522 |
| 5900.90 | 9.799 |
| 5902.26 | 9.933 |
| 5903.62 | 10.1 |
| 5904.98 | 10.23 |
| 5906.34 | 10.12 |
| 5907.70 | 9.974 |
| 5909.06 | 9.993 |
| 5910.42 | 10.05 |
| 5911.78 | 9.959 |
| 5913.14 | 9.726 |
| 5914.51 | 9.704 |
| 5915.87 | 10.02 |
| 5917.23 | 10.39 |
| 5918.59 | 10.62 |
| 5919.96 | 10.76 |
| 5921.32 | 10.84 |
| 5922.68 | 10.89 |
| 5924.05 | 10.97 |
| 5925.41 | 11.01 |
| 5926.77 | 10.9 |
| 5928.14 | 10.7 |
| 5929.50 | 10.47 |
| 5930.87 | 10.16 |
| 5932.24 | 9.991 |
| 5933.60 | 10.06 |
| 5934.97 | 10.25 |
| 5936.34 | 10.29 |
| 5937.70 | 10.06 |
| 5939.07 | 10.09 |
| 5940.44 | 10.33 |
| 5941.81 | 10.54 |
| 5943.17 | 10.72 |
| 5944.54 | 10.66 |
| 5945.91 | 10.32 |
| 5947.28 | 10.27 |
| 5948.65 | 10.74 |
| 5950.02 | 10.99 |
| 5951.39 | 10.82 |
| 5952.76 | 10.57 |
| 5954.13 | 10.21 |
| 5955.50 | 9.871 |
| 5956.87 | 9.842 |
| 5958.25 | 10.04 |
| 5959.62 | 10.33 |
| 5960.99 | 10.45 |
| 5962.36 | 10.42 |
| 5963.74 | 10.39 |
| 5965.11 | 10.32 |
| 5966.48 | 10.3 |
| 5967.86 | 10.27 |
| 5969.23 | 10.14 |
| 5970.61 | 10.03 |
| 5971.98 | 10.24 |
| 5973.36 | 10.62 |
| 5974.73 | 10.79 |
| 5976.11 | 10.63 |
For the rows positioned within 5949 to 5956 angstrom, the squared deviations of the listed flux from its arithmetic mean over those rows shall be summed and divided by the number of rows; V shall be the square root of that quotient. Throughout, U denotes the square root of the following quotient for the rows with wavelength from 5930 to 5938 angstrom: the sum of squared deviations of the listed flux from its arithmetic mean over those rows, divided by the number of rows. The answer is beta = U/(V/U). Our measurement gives 0.03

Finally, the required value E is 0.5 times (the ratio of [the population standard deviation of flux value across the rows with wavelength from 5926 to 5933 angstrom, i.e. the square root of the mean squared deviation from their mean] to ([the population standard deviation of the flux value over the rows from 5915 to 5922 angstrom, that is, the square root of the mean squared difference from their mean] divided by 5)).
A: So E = 2.8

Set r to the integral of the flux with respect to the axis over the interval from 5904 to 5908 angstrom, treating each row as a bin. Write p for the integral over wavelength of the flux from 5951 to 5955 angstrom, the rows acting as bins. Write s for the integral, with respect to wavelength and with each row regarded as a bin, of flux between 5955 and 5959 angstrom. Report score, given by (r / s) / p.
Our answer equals 0.024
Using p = 42.0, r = 40.5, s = 40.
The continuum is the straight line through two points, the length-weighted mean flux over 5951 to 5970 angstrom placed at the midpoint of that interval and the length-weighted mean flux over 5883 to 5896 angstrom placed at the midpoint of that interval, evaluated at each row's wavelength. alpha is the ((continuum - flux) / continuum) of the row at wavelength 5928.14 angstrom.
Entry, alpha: -0.11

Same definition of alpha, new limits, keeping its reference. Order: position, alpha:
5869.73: -0.27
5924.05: -0.14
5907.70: -0.08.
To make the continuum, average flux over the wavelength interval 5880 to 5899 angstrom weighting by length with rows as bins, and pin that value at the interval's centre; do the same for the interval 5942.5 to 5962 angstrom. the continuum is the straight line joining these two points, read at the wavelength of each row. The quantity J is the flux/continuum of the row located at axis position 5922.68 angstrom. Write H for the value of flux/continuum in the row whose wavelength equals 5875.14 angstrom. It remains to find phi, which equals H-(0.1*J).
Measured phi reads 1.06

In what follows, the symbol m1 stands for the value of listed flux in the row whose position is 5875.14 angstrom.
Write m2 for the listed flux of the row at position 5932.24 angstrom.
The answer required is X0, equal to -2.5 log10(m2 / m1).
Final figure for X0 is 0.04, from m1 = 10.32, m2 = 9.991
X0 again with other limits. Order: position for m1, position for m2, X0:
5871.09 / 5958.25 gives 0.10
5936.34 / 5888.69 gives 0.25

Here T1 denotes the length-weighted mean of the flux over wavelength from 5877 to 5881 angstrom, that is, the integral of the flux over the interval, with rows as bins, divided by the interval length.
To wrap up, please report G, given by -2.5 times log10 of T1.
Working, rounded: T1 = 10.36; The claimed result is -2.54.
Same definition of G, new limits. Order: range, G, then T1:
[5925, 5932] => -2.56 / 10.59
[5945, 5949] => -2.55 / 10.42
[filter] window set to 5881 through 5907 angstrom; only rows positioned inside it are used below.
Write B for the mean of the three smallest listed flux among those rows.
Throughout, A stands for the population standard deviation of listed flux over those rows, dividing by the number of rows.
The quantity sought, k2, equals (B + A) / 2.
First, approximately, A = 1.0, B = 7.7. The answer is 4.4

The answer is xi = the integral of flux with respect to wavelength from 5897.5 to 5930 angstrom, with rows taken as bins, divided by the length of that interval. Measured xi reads 10.23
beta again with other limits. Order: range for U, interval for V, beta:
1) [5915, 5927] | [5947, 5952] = 0.35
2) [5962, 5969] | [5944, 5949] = 0.02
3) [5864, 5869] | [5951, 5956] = 0.01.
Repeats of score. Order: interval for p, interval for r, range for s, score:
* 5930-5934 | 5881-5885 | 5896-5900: 0.030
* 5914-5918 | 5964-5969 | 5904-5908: 0.032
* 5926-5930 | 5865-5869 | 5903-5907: 0.024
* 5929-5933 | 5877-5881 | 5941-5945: 0.024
